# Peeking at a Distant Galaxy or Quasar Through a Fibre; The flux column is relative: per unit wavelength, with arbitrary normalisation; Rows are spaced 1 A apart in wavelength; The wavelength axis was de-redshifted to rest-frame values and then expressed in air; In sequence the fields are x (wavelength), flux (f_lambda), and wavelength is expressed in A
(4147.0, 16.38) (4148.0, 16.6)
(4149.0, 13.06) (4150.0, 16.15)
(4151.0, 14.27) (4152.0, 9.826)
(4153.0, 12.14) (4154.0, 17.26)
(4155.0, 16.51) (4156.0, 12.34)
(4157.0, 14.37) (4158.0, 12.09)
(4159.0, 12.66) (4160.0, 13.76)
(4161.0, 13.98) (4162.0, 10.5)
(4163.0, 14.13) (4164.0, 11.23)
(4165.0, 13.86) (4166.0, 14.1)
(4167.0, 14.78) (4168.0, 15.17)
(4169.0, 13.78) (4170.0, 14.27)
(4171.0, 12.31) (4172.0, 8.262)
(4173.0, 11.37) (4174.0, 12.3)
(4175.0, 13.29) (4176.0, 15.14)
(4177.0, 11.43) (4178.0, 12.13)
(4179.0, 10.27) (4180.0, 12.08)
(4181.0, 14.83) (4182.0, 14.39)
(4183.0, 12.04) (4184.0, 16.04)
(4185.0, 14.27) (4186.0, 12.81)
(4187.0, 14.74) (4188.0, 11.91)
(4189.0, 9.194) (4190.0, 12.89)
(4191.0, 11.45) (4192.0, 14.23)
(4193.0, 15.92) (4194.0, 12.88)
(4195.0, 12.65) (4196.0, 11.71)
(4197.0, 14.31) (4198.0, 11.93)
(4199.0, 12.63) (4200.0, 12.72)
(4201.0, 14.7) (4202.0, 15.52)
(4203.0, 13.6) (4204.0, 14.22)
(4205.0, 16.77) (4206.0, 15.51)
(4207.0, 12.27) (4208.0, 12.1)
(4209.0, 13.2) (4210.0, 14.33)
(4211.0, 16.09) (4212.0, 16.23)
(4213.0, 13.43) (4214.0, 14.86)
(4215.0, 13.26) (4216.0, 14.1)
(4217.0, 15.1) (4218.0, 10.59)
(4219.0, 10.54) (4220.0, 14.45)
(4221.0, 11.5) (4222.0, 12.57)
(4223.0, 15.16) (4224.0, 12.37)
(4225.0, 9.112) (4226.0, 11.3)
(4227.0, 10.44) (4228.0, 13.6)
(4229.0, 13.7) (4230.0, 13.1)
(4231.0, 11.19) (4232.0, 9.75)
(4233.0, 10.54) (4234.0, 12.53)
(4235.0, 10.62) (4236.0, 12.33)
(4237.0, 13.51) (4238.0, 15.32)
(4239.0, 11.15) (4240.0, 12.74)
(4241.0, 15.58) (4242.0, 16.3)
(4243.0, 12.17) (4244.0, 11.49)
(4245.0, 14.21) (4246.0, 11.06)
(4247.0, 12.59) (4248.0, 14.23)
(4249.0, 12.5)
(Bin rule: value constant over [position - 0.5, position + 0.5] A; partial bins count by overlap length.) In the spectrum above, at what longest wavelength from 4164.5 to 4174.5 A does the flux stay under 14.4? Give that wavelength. 4174.0 A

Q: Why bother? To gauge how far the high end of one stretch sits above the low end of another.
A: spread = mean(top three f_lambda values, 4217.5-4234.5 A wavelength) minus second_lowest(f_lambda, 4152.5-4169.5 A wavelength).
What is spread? 3.2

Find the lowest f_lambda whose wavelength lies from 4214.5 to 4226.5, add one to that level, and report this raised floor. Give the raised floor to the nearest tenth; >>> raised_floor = 10.1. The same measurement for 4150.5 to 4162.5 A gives 10.8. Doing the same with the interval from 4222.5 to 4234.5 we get 10.1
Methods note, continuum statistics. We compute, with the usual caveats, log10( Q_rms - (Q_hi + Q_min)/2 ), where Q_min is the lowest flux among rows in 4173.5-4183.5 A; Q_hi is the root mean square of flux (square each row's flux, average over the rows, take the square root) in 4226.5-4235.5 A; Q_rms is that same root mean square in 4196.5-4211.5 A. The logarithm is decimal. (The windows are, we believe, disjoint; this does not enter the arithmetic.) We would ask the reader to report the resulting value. 0.48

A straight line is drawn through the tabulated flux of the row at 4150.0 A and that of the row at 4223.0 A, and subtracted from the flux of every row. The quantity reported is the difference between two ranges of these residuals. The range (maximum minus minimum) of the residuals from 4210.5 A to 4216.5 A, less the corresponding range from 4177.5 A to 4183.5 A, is -1.7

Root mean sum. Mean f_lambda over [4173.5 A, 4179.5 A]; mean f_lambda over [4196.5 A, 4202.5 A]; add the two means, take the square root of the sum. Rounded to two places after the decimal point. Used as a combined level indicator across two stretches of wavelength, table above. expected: 5.11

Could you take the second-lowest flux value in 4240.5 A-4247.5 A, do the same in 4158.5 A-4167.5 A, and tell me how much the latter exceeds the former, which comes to -0.3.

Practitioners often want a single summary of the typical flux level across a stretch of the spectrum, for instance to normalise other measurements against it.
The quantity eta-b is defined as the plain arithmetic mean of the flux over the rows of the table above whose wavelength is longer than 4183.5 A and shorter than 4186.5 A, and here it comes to 14.4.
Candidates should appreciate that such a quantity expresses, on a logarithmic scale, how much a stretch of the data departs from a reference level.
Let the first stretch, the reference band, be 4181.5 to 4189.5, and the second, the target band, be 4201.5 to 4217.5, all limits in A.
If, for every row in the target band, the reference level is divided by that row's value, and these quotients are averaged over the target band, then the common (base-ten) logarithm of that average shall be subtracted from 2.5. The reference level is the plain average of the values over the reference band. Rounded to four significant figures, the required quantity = 2.535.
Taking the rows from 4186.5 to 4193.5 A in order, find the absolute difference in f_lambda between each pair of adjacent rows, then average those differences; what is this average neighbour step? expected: 2.53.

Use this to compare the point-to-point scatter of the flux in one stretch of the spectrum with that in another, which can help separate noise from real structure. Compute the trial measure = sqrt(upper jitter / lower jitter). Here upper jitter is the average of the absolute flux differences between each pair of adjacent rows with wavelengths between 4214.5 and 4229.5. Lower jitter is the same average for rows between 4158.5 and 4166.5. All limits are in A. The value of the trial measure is 1.02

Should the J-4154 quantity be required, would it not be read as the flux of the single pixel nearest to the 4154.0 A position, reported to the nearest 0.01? 17.26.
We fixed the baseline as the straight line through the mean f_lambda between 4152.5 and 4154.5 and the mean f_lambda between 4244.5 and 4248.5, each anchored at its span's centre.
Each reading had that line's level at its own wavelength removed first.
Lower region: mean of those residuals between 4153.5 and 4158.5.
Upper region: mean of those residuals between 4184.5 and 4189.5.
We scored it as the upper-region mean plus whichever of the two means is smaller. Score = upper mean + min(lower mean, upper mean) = -3.02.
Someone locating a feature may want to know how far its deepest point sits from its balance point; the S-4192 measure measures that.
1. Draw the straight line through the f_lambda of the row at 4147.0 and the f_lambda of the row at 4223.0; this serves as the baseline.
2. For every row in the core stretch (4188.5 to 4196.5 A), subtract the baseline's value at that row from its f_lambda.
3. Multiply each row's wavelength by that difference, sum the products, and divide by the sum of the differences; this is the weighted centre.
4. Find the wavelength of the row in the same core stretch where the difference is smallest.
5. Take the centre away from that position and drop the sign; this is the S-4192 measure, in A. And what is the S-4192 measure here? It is 3.0 A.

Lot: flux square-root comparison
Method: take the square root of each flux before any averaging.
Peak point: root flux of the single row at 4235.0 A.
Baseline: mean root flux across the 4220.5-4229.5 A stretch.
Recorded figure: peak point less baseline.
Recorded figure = -0.22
